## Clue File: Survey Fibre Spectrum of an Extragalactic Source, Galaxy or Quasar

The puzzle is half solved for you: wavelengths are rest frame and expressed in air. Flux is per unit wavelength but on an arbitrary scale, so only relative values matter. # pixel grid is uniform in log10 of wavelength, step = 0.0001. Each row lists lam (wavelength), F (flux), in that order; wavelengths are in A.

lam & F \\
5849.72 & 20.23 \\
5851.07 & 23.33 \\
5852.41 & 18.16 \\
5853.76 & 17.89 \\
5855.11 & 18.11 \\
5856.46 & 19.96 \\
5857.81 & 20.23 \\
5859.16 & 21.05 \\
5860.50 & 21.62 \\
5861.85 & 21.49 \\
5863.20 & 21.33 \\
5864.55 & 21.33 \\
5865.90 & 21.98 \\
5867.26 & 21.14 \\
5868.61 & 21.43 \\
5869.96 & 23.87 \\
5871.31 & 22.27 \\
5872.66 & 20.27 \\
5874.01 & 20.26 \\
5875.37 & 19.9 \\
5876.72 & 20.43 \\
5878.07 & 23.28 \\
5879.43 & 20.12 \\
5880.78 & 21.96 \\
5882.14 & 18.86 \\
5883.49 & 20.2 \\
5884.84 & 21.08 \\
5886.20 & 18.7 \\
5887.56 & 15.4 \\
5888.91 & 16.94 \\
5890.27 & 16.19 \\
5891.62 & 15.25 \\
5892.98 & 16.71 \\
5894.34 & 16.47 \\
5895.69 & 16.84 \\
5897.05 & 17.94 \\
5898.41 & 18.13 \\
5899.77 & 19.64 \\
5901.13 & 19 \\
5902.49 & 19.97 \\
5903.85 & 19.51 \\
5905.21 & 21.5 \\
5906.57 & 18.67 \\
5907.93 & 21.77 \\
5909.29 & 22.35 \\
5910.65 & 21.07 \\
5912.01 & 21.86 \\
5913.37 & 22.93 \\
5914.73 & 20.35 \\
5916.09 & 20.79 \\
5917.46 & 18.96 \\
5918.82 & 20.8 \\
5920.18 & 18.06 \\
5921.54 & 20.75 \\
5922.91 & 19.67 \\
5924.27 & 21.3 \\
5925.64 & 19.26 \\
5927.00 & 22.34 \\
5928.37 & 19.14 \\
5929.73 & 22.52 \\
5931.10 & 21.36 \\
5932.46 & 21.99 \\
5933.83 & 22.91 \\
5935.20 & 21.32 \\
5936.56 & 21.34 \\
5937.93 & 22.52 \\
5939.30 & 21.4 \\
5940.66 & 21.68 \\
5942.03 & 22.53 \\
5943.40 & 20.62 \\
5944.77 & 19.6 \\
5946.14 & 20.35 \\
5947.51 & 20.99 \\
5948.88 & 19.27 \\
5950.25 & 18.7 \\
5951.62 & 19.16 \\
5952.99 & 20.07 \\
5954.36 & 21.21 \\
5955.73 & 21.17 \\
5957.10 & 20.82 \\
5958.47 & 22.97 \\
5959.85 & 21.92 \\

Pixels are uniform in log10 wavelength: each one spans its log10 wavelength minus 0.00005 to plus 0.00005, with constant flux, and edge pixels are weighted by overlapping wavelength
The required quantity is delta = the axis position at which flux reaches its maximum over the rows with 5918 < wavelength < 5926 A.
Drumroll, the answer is 5924.27 A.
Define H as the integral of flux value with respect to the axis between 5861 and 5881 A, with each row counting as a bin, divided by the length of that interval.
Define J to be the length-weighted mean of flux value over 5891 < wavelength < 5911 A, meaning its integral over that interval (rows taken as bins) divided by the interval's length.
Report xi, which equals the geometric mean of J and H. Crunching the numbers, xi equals 20.1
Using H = 21.4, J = 19.0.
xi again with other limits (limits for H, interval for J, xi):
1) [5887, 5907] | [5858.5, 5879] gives 19.6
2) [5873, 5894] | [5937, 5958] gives 19.8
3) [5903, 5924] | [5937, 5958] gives 20.7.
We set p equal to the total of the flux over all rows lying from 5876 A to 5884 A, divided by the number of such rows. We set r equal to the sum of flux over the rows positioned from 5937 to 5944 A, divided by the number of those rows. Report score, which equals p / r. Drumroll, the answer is 0.96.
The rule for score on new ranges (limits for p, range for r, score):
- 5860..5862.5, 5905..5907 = 1.07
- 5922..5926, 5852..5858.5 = 1.06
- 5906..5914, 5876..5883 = 1.02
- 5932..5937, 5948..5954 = 1.13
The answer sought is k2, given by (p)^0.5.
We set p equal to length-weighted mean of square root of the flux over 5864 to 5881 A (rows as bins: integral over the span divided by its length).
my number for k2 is 2.15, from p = 4.62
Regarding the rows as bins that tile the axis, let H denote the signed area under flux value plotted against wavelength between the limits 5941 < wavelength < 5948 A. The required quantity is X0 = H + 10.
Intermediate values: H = 146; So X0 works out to 156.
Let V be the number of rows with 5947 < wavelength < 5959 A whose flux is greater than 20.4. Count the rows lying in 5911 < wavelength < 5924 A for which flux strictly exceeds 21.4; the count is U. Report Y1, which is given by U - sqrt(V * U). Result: -1.2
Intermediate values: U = 2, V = 5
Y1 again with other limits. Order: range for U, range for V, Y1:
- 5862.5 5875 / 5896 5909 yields 1.2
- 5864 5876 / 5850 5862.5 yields 0.0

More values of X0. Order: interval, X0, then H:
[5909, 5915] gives 141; 131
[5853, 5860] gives 146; 136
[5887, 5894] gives 123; 113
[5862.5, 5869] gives 149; 139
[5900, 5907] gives 148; 138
